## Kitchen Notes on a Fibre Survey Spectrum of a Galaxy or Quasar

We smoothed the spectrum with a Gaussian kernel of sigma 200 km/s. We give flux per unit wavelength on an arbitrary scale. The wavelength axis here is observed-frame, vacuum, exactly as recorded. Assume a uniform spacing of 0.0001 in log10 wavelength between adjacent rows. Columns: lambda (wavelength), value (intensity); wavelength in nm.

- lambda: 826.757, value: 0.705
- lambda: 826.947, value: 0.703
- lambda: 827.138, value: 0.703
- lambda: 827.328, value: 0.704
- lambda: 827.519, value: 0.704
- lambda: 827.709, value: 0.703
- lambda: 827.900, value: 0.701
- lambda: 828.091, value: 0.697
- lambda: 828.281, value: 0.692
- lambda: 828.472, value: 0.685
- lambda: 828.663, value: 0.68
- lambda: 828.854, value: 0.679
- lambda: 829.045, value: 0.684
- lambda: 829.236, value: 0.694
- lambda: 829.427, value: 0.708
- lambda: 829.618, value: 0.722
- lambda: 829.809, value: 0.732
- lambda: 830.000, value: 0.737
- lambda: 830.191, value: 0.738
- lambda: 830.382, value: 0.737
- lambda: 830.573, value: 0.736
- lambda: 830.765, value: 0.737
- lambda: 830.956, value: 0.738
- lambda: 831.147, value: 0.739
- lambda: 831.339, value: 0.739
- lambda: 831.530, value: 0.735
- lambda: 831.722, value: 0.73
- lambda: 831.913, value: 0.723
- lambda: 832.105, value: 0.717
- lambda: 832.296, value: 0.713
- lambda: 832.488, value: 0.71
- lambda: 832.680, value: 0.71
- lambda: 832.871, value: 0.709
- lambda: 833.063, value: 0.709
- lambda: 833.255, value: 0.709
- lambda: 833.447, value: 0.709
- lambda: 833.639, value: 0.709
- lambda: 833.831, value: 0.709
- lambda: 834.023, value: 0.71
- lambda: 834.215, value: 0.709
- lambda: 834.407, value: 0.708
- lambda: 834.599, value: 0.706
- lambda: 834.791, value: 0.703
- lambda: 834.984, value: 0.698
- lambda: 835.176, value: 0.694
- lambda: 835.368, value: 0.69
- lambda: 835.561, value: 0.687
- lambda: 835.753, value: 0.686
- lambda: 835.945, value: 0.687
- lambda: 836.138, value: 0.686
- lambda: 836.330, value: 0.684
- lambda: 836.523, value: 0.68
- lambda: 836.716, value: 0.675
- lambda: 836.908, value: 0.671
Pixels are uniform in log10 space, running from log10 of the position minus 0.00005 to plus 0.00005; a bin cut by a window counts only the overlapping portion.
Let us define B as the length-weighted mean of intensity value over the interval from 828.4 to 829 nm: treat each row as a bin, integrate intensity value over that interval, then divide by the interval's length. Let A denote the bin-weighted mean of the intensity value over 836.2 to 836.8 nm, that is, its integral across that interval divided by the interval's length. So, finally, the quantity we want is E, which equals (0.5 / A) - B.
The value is 0.055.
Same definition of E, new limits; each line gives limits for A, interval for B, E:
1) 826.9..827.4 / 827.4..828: 0.009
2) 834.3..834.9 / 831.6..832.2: -0.014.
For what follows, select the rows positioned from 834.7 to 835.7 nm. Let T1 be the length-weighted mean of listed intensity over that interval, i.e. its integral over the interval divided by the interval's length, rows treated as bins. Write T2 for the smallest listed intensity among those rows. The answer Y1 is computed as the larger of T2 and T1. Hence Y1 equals 0.69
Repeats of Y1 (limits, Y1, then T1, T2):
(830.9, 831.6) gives 0.74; 0.74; 0.735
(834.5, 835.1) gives 0.70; 0.70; 0.698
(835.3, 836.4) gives 0.69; 0.69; 0.684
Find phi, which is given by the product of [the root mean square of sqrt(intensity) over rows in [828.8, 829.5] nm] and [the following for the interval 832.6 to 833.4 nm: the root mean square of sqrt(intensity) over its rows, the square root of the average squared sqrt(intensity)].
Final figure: 0.700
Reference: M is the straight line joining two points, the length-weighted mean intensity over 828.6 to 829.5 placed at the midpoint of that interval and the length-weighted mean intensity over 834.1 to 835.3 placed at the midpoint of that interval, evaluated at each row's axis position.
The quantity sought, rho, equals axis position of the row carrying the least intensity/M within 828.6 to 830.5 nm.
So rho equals 828.854 nm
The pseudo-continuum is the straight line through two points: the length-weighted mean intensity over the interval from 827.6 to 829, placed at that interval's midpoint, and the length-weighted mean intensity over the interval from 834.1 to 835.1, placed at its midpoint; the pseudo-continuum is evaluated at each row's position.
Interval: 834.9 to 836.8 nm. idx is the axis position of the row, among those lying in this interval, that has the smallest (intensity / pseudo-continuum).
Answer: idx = 836.716 nm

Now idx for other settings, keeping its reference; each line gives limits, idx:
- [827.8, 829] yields 828.854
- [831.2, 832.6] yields 832.488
